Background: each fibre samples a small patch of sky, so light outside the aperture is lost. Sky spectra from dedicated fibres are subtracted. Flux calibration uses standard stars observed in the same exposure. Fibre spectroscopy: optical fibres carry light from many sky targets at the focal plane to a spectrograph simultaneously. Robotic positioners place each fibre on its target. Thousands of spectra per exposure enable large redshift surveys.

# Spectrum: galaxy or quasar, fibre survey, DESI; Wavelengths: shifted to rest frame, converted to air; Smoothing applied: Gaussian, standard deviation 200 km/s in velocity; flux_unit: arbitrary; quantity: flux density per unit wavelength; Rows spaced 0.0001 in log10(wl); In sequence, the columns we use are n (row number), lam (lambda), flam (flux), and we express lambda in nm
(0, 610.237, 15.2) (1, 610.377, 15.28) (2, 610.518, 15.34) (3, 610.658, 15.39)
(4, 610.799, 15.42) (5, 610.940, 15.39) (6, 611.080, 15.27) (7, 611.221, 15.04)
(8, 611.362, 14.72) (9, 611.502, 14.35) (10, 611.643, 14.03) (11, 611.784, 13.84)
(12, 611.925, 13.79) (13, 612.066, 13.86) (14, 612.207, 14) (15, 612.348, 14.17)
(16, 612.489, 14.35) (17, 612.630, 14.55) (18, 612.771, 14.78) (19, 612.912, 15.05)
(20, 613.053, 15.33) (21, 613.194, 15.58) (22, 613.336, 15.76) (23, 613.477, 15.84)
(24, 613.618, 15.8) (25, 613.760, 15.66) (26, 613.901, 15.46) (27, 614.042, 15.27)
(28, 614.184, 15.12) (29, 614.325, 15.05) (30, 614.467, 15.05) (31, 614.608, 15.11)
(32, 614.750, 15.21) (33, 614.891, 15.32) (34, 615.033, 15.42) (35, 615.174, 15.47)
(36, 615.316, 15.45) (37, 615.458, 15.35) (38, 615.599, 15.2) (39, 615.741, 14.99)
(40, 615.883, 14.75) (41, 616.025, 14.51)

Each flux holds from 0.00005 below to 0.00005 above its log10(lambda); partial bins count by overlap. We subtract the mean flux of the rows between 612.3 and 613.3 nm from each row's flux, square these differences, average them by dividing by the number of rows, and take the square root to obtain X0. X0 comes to 0.5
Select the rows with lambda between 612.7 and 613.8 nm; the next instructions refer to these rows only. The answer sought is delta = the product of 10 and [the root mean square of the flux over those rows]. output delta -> 155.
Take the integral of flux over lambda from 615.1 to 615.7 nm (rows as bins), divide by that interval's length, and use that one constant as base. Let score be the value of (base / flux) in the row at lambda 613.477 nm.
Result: 0.97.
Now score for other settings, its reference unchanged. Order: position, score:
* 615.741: 1.02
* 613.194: 0.99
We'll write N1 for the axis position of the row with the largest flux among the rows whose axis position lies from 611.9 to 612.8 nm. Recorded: 612.771 nm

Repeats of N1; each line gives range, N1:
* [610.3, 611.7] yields 610.799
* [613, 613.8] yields 613.477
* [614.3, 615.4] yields 615.174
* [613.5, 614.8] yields 613.618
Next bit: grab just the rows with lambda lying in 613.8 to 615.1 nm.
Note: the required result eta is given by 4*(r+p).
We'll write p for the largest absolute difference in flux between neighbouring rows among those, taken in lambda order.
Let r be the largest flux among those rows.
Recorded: 62.6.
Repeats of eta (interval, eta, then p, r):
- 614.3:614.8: 61.2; 0.100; 15.21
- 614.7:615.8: 62.7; 0.210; 15.47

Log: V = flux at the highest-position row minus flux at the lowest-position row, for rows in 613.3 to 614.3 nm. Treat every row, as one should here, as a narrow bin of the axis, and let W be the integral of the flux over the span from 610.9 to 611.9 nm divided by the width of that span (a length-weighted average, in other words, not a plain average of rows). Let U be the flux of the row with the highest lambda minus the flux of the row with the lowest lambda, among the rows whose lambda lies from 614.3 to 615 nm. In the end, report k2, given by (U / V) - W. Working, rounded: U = 0.3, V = -0.6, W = 14.6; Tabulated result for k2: -15.0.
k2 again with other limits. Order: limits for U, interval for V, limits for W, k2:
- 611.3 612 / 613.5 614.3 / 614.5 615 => -13.9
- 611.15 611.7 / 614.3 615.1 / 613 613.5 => -18.3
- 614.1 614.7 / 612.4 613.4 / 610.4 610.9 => -15.4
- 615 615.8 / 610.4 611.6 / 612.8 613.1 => -14.7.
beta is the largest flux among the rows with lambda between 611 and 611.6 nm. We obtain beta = 15.27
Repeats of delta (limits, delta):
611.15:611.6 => 147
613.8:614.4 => 152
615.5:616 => 150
